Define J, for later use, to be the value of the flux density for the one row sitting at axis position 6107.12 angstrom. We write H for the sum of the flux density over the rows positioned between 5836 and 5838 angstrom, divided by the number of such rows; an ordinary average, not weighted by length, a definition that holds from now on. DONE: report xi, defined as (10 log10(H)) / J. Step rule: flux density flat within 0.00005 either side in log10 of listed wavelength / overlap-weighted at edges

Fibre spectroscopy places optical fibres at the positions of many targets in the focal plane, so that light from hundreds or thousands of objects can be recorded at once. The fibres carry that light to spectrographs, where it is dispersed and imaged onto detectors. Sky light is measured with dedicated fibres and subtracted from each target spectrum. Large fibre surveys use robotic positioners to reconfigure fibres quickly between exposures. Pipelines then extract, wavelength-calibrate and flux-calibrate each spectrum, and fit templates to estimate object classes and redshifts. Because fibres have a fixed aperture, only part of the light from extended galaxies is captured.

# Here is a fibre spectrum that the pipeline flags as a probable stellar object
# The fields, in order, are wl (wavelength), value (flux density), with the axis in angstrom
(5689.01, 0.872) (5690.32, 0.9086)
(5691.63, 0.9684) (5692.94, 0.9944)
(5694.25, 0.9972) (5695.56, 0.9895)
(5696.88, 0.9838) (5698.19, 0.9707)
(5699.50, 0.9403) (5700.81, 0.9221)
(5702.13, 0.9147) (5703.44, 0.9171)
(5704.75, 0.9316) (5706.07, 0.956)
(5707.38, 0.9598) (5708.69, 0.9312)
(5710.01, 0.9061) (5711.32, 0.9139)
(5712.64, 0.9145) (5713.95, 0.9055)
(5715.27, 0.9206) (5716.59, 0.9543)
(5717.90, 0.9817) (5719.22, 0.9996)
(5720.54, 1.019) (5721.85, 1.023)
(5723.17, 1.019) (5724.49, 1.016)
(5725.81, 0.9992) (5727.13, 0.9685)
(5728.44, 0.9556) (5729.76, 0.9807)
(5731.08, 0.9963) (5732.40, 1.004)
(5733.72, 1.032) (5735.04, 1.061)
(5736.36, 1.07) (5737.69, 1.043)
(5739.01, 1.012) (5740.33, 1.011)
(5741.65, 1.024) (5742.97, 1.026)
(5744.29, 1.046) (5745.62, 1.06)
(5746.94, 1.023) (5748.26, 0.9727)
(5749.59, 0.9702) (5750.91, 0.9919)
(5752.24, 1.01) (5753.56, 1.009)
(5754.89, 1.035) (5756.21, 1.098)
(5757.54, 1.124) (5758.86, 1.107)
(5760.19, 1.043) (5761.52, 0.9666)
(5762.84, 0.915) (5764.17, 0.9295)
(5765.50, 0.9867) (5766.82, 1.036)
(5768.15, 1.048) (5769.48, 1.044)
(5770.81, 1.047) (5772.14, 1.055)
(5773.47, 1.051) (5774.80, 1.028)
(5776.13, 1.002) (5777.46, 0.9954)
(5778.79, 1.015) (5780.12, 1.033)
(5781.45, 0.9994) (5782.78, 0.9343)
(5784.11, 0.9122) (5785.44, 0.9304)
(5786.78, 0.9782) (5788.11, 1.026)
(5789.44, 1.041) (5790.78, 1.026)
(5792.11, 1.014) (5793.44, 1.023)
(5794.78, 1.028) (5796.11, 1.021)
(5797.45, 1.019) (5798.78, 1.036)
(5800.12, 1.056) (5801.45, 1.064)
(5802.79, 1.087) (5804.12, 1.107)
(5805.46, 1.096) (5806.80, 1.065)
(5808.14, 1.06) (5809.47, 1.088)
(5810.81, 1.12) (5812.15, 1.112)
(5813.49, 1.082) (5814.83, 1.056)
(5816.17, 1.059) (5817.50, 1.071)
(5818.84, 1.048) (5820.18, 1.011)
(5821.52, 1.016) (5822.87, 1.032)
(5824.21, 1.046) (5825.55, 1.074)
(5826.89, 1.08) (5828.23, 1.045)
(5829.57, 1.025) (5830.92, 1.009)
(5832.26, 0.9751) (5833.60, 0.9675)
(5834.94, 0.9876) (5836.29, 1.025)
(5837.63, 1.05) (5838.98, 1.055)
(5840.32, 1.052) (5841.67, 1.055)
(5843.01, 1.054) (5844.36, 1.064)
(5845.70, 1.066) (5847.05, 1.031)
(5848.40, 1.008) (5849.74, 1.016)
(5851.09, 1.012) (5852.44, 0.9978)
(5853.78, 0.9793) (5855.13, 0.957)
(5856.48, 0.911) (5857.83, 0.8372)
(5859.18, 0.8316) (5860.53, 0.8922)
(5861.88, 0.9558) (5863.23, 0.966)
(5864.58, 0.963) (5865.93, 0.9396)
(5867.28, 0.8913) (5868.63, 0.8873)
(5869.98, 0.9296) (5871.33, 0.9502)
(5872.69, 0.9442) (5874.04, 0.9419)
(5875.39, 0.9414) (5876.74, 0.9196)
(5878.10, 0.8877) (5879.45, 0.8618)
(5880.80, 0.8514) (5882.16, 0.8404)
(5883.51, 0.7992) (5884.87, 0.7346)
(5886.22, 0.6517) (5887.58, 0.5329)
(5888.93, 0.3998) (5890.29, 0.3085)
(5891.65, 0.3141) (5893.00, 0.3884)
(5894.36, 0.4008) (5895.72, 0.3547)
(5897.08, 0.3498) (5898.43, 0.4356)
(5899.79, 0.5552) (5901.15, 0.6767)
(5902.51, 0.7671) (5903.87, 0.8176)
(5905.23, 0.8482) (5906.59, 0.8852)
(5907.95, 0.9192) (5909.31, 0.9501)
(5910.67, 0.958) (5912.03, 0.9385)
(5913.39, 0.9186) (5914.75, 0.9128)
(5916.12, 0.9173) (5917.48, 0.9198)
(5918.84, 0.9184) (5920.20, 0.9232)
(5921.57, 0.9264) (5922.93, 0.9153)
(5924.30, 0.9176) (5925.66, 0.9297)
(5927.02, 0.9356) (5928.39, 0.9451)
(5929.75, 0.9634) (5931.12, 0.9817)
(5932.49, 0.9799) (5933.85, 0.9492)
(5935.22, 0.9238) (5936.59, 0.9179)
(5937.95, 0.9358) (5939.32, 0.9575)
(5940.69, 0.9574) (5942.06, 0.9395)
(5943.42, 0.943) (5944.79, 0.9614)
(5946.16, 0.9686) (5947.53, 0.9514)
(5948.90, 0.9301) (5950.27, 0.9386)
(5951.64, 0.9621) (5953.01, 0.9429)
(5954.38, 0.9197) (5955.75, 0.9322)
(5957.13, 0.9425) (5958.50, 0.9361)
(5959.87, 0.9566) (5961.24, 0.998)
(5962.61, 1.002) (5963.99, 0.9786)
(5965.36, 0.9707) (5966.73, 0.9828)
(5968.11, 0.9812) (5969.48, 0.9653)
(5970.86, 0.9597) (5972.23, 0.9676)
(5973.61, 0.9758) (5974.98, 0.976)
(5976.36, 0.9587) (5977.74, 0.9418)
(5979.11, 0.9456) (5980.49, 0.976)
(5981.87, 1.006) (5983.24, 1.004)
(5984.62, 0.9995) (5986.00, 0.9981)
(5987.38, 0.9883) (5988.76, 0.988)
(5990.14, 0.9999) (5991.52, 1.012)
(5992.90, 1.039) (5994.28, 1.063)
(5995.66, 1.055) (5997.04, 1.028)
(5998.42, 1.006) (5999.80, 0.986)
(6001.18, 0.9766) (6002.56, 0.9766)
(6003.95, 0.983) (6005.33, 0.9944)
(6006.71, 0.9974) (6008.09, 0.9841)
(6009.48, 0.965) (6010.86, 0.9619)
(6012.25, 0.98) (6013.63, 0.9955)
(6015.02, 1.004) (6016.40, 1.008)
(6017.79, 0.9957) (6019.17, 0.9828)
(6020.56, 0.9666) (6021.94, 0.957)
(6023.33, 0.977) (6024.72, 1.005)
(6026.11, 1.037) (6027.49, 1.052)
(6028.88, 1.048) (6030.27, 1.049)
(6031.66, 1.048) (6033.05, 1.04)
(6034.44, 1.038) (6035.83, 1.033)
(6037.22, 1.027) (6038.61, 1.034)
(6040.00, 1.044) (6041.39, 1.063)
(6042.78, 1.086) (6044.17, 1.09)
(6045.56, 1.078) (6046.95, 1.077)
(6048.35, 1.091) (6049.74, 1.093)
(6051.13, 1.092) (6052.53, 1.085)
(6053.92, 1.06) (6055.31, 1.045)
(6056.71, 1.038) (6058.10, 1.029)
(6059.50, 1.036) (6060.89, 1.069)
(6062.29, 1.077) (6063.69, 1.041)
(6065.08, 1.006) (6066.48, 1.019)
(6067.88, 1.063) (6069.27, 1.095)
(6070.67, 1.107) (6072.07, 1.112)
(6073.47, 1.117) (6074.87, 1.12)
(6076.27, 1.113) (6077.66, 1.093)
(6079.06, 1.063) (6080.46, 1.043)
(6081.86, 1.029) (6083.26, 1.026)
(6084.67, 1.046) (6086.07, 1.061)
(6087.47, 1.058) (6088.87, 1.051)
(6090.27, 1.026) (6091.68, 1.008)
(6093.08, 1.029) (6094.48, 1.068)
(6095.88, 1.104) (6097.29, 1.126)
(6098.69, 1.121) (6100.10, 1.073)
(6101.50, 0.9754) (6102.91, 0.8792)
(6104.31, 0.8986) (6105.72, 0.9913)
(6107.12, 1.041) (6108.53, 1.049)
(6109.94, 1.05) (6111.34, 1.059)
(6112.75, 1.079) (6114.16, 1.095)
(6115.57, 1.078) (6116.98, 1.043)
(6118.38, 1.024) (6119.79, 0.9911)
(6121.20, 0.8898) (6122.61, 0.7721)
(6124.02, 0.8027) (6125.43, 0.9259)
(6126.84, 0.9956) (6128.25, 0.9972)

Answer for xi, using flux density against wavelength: 0.15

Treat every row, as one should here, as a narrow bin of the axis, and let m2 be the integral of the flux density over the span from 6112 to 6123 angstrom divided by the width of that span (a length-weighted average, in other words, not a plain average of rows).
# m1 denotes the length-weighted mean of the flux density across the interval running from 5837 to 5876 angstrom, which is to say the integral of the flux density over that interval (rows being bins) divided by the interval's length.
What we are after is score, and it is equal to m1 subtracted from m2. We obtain 0.03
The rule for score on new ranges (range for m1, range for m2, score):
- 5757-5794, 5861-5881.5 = -0.09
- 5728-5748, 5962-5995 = -0.04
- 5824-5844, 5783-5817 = 0.01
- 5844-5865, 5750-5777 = 0.06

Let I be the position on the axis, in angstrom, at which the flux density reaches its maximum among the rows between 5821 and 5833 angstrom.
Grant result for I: 5826.89 angstrom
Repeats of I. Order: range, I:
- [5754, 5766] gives 5757.54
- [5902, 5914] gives 5910.67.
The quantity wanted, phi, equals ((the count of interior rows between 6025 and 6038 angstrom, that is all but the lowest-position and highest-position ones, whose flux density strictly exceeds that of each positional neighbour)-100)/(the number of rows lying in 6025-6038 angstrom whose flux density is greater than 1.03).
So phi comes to -12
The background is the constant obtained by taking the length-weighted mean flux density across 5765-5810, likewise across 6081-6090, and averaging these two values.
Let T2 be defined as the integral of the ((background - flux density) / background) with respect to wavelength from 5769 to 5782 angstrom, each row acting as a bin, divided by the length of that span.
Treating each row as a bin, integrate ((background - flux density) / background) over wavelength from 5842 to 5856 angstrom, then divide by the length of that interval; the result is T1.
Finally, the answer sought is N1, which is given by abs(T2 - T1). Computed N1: 0.01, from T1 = 0.018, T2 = 0.01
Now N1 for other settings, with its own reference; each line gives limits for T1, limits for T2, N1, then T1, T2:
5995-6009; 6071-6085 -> 0.08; 0.037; -0.04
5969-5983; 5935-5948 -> 0.02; 0.065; 0.09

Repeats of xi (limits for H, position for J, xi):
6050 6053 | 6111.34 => 0.35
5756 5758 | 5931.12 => 0.47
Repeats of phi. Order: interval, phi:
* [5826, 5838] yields -33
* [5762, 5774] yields -16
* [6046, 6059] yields -12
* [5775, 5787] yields -99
